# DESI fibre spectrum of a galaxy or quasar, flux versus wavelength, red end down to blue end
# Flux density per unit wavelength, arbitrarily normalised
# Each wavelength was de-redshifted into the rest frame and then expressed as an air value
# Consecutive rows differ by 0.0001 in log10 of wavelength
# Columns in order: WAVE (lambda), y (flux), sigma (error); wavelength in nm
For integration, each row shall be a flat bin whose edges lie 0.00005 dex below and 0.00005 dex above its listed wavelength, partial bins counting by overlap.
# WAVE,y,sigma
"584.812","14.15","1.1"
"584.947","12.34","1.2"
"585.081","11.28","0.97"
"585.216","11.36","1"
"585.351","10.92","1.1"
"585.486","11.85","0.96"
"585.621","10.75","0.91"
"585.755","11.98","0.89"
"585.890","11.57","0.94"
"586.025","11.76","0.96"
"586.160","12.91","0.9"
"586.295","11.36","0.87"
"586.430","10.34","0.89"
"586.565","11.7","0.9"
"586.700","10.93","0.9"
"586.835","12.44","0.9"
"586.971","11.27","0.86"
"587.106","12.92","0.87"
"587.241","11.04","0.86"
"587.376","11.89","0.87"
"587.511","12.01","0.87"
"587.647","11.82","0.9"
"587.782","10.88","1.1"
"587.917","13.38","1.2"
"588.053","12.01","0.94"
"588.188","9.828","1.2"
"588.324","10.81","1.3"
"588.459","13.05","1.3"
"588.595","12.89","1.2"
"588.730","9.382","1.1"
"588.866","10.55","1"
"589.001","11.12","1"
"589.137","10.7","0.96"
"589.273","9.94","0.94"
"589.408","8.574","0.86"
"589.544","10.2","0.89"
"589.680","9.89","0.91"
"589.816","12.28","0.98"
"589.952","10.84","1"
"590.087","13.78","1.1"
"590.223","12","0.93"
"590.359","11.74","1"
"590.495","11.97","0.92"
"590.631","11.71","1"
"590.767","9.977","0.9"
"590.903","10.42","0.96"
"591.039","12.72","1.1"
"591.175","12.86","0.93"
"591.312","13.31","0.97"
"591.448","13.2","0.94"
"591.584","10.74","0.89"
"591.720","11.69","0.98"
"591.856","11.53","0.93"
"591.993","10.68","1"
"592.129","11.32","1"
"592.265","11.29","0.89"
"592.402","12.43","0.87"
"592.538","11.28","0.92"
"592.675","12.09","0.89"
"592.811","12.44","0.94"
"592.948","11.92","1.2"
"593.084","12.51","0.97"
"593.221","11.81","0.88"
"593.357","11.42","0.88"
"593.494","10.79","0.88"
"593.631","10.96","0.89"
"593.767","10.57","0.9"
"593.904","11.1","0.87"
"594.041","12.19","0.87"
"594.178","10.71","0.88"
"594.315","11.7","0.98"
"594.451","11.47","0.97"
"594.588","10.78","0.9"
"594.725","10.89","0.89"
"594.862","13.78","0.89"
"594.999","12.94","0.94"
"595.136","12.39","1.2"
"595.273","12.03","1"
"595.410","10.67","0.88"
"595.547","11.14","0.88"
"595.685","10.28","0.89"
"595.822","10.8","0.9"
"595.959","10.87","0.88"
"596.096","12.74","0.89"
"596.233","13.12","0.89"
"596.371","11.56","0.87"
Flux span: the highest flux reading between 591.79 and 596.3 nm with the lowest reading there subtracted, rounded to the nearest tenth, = 3.5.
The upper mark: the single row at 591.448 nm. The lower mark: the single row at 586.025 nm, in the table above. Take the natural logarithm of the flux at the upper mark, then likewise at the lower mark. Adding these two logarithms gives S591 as 5.04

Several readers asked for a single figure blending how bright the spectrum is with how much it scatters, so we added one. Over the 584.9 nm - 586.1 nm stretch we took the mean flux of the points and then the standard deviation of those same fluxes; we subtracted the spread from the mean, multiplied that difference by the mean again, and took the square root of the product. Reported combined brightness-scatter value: 11.3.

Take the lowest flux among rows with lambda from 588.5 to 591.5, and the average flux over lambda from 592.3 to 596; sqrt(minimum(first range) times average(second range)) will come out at 10.0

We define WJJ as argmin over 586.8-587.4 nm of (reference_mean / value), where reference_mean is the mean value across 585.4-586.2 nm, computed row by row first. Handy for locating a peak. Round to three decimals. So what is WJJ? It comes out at 587.106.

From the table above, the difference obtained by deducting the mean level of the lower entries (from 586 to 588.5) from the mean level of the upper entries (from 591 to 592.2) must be 0.30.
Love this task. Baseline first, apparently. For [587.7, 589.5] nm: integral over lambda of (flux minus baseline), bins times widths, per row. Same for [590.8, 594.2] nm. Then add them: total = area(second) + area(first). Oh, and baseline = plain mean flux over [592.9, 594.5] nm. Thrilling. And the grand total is 0.1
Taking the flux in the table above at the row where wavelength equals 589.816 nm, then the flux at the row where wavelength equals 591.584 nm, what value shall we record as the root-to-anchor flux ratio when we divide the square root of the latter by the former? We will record 0.267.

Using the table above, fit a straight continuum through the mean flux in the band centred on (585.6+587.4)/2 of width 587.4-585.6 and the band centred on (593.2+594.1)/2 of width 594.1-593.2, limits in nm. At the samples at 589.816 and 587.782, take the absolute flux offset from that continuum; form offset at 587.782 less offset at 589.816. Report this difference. -0.13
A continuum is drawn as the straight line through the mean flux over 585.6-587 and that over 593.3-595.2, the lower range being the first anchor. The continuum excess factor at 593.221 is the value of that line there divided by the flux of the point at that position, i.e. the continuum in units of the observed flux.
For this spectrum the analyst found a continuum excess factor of 0.98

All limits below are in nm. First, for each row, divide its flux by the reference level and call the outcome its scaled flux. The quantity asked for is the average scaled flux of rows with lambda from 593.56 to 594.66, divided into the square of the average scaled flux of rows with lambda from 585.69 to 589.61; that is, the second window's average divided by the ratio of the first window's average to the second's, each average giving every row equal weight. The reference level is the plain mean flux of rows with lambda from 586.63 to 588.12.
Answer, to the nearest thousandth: 0.971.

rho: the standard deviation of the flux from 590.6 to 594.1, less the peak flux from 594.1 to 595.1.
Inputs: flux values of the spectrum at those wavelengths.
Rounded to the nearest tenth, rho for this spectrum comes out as -12.9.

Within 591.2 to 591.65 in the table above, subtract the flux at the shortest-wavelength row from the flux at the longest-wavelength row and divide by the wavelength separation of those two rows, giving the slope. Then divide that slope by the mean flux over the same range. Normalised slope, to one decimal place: -0.8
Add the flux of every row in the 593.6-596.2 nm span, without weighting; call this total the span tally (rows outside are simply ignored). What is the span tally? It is 218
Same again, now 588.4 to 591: 211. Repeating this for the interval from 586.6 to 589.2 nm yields 219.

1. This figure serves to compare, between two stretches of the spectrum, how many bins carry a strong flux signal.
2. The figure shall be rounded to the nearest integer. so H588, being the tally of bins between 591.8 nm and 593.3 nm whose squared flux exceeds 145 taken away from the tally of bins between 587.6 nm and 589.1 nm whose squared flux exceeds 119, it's 2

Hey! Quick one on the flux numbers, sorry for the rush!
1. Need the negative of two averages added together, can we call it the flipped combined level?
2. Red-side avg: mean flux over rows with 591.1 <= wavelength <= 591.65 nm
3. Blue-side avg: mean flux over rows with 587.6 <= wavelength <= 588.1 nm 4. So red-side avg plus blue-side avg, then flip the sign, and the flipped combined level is -24.6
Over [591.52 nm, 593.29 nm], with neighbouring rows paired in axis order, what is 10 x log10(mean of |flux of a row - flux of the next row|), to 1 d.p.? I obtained -1.8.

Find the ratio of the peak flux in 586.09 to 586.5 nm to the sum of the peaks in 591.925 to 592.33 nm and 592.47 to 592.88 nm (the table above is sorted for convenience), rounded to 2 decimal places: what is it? 0.54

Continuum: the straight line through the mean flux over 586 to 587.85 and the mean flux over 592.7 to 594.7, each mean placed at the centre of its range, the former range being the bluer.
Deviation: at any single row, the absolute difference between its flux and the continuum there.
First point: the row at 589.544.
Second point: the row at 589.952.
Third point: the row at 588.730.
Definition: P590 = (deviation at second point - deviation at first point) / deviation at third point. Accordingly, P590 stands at -0.3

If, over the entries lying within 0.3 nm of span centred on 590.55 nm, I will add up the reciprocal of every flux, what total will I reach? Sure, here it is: 0.17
